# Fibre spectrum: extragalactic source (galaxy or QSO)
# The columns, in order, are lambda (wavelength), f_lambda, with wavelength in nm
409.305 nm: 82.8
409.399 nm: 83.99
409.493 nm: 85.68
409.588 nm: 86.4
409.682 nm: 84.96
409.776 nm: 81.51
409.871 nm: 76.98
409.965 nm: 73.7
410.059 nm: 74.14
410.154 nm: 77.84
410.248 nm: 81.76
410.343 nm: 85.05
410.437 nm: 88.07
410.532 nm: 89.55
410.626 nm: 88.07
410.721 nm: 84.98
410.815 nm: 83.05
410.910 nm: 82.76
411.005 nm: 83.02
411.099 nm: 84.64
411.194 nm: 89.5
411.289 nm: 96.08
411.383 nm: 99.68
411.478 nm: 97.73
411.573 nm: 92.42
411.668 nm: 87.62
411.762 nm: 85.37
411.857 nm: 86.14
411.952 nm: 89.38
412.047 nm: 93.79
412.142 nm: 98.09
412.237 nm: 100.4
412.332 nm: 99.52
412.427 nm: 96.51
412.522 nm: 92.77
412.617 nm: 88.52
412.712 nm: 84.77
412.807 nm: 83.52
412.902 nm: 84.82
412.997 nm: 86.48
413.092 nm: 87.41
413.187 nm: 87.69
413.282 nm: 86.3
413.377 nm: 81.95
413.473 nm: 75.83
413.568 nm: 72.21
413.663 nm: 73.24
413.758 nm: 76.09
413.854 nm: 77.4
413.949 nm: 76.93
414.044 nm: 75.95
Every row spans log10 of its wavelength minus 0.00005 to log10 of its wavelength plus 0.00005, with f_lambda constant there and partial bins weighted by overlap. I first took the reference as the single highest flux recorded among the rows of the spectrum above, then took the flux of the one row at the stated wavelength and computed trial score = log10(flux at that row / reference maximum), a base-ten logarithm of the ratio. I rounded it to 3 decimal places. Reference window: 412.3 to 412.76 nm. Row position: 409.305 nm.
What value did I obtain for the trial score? -0.080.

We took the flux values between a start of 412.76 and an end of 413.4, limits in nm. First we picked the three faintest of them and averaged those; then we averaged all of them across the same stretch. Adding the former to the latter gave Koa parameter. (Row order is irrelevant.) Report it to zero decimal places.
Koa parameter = 169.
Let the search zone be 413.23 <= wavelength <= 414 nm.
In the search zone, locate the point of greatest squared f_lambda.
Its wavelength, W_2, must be 413.282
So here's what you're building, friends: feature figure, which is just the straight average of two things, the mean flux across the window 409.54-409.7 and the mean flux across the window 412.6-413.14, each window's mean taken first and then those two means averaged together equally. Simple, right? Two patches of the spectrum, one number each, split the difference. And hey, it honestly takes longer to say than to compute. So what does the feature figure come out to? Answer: 86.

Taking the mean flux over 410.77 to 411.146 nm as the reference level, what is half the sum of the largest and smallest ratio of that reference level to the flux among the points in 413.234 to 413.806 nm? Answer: 1.06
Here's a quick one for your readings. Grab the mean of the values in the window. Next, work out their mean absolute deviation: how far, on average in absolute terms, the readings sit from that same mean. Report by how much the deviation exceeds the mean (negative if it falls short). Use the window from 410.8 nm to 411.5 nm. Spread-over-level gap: -83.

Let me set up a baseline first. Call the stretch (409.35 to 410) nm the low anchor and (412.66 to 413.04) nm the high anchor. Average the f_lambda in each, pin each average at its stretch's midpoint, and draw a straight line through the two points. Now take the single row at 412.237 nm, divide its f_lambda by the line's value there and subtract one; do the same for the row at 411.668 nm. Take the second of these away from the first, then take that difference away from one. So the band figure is 0.855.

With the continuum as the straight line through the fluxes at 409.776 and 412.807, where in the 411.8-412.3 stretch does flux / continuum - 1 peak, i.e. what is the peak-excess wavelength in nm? 412.237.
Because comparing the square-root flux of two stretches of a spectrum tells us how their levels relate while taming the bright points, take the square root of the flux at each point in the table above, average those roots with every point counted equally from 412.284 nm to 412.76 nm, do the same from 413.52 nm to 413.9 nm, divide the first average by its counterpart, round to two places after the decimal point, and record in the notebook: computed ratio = 1.11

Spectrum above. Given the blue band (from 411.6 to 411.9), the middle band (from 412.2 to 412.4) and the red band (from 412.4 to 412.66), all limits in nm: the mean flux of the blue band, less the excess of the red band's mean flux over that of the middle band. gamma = 94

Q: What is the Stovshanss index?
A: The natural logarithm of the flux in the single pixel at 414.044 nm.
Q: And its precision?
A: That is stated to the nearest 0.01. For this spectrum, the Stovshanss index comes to 4.33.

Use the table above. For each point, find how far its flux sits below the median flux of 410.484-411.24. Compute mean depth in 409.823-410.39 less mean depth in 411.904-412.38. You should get 18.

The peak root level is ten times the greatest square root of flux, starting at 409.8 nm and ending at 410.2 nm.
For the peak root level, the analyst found 88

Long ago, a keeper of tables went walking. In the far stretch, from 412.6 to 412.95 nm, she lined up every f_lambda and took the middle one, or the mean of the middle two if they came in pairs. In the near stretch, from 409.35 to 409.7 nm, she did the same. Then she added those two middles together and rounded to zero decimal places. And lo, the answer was 170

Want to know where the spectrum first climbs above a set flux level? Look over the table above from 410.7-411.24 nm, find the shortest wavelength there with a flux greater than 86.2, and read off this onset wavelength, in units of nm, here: 411.194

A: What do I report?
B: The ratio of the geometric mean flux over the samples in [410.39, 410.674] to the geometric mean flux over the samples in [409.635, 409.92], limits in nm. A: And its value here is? 1.09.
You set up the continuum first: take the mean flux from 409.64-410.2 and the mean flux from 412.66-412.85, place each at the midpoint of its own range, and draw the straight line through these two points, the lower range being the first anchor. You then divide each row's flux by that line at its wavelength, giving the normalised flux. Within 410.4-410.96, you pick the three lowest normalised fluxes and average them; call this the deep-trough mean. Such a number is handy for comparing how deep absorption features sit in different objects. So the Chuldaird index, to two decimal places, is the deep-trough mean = 1.04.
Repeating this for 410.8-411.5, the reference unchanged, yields 1.03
